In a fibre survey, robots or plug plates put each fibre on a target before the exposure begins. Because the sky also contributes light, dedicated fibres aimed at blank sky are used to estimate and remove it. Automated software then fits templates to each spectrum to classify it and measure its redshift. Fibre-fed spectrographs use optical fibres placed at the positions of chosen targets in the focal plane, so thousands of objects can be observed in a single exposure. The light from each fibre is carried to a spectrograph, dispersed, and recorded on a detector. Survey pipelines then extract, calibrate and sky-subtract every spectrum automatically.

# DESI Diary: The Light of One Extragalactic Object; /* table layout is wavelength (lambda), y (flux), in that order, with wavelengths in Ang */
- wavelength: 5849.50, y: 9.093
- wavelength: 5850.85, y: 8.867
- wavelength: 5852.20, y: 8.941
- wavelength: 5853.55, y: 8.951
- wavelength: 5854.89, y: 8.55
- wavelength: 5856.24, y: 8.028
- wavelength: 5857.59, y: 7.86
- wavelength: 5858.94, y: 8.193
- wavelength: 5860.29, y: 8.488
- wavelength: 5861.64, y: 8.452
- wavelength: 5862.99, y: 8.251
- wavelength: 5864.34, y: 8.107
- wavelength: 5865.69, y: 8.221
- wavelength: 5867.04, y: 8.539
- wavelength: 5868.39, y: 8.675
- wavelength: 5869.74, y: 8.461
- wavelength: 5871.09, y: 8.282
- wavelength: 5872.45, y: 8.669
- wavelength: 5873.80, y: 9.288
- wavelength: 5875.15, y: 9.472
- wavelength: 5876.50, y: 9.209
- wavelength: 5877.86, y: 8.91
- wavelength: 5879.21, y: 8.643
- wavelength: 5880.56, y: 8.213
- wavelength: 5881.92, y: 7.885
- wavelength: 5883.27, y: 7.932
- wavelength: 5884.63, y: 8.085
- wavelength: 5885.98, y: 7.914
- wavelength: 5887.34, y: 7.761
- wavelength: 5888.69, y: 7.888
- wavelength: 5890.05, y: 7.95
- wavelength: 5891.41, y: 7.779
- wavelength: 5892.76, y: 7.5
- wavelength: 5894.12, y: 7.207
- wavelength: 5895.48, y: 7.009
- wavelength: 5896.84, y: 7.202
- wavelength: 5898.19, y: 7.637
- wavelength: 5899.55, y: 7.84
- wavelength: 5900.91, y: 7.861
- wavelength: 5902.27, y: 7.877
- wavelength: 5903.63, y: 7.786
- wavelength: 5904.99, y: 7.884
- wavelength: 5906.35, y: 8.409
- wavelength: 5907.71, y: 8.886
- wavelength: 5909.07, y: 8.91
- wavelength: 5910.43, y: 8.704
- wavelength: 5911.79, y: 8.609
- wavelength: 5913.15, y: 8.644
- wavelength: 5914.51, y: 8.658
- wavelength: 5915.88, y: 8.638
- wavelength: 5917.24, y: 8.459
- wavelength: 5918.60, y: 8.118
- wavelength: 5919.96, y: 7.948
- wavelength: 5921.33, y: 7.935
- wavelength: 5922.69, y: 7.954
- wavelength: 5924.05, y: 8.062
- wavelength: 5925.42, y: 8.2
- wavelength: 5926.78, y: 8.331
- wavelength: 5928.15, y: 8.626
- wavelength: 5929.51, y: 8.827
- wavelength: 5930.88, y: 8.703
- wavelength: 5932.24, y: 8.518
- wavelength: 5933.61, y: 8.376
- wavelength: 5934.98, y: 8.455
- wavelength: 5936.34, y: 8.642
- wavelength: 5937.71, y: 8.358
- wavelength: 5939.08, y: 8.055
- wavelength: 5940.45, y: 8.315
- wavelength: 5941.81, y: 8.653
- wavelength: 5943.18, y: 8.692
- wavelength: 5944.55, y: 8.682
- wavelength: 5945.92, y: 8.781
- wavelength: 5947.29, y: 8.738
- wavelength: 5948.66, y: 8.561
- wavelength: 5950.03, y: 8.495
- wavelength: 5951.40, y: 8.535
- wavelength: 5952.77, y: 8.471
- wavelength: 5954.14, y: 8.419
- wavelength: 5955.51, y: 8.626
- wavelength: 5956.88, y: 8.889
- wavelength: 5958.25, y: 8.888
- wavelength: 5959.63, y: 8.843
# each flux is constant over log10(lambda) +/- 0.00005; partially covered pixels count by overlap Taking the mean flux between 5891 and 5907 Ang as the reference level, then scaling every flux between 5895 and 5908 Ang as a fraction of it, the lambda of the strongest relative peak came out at 5907.71 Ang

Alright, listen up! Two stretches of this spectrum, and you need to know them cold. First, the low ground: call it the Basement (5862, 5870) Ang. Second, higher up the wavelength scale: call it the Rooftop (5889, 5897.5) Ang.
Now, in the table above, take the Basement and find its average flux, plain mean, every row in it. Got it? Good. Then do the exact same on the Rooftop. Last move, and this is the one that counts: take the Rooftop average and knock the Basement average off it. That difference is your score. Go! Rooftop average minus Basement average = -0.93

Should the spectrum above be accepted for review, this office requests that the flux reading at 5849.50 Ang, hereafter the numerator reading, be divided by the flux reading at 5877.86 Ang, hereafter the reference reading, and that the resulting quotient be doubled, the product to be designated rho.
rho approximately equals 2.04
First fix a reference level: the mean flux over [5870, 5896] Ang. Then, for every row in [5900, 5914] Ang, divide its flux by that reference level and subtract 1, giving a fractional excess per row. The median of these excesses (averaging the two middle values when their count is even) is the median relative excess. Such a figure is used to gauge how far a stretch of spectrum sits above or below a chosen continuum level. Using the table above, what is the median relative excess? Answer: 0.04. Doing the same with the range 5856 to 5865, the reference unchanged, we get 0.00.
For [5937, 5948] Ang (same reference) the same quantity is 0.06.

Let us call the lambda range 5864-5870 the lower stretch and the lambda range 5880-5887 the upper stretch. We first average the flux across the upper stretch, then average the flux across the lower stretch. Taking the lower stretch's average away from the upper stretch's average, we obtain -0.4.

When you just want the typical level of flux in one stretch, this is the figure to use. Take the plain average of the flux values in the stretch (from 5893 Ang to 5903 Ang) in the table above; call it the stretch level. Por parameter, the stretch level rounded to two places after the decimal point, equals 7.52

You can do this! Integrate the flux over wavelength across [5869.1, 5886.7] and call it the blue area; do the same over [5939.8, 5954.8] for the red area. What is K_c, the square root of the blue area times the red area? 139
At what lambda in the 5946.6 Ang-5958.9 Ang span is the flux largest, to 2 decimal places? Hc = 5956.88 Ang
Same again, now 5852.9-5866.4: 5853.55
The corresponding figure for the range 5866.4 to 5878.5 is 5875.15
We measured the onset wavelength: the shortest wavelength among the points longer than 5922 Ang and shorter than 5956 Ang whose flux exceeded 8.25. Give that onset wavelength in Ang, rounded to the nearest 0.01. 5926.78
